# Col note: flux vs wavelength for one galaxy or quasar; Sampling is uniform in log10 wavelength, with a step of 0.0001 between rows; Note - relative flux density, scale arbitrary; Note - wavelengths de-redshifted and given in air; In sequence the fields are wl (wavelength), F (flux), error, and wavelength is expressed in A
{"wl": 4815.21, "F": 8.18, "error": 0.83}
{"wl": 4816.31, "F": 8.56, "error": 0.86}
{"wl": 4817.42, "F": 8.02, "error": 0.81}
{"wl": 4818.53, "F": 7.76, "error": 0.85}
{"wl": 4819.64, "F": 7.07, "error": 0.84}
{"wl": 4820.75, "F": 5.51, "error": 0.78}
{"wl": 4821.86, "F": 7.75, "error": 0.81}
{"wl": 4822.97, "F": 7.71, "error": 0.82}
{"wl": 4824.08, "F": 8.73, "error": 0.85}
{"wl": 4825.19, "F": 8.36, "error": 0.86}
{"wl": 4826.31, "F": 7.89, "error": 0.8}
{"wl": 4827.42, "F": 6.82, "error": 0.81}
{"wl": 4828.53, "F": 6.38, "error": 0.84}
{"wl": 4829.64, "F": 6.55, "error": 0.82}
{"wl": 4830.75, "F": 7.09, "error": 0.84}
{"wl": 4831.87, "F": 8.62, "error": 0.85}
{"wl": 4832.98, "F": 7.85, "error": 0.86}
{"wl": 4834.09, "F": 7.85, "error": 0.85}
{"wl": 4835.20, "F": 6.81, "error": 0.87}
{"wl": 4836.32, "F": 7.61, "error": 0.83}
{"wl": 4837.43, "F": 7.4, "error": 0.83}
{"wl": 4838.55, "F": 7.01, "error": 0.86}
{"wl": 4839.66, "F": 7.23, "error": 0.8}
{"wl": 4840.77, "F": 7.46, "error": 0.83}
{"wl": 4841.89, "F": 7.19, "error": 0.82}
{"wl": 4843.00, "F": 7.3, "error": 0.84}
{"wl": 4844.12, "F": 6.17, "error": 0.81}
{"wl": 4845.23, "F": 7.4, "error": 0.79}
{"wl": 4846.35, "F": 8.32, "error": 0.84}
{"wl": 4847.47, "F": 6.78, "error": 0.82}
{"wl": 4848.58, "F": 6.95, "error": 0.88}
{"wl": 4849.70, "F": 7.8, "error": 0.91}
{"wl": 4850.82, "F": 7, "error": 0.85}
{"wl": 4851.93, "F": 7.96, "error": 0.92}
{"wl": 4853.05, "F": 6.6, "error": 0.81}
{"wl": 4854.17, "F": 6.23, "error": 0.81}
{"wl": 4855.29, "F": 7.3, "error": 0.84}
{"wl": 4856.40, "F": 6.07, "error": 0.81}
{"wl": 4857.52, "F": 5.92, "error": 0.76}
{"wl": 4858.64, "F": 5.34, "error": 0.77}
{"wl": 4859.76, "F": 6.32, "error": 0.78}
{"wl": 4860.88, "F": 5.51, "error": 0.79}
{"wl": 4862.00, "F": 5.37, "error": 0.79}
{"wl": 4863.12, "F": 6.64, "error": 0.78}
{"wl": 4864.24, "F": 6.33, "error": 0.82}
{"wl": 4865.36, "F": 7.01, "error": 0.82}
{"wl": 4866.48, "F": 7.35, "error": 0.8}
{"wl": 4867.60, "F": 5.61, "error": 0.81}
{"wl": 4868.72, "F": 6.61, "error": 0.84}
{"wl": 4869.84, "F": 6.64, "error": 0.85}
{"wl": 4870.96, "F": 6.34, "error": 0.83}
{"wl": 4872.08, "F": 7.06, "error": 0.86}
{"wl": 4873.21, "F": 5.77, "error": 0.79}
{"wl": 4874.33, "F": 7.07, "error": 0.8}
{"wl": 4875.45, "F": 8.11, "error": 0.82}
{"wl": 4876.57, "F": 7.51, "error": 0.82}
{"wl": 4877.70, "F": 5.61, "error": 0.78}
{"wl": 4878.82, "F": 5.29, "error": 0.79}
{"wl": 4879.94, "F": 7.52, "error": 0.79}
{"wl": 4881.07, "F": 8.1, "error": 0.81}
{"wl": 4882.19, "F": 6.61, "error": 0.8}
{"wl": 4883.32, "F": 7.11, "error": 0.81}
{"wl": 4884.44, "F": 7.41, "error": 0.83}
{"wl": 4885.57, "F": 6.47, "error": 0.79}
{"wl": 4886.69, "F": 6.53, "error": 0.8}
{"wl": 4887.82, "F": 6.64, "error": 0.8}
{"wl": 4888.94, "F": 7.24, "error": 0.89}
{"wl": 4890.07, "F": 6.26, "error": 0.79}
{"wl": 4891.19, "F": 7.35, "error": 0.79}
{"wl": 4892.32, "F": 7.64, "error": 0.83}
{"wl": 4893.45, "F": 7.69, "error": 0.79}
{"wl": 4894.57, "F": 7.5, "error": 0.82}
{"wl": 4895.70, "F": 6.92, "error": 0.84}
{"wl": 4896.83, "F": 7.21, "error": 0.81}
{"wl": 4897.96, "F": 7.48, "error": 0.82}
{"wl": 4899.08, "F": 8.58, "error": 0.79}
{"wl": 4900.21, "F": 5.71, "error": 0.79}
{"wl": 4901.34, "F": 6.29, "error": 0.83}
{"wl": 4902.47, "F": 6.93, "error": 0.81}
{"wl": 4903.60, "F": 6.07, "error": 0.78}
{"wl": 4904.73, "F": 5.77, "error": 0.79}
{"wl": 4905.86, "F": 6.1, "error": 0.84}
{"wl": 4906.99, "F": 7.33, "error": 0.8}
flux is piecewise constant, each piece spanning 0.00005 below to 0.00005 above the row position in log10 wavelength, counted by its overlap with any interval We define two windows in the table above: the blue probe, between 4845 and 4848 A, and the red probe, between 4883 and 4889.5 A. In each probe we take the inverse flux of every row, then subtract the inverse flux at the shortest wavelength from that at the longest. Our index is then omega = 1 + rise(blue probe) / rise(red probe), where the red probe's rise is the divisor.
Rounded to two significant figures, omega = -3.9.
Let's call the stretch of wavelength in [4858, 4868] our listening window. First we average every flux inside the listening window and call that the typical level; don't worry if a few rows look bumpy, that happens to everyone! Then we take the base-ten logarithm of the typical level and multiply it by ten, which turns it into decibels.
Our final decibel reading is 7.90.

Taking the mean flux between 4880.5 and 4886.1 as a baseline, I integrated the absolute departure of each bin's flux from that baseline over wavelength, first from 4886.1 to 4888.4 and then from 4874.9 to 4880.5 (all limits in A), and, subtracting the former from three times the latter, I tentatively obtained 16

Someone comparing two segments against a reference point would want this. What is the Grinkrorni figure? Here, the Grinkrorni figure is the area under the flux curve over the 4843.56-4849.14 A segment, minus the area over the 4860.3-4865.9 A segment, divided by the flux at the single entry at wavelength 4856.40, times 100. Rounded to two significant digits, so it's 86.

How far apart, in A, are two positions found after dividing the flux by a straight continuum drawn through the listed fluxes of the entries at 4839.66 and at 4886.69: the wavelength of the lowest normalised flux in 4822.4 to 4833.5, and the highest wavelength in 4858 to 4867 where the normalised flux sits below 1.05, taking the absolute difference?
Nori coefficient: 36.8 A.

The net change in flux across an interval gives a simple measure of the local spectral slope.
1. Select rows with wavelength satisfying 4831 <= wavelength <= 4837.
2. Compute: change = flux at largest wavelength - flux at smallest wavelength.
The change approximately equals -1.0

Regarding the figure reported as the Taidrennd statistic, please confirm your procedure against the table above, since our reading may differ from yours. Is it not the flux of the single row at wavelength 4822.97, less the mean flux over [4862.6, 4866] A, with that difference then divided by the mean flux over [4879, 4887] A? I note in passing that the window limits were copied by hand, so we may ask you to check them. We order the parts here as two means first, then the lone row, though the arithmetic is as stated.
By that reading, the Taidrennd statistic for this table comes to 0.15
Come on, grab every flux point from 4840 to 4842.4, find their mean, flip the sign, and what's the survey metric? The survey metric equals -7.3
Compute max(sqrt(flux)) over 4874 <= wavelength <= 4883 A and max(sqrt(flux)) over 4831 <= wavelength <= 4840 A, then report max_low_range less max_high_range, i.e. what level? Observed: 0.09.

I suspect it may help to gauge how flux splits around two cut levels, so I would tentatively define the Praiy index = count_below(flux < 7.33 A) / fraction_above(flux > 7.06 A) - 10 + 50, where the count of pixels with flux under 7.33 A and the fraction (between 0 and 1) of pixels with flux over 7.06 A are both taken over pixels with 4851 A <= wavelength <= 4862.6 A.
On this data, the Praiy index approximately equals 85.0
